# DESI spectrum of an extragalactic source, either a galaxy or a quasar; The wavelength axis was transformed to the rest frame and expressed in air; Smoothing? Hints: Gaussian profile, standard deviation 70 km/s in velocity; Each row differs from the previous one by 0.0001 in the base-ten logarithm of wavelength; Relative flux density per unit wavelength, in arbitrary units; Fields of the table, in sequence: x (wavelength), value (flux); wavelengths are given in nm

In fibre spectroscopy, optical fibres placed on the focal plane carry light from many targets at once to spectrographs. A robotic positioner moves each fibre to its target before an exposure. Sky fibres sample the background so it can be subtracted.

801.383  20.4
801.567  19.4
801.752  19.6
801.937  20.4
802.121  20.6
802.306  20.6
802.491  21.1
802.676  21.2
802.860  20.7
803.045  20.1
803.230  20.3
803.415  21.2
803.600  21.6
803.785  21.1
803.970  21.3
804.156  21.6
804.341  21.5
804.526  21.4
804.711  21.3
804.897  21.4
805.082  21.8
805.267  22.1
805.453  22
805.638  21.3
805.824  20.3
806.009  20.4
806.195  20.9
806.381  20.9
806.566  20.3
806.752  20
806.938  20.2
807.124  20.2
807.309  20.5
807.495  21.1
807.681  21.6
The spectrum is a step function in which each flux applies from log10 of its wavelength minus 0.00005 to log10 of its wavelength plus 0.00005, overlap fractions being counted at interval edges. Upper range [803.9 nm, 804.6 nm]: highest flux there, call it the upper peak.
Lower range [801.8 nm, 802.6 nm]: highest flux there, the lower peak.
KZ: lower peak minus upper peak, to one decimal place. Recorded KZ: -0.5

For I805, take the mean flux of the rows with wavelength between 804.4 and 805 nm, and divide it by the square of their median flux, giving 0.0467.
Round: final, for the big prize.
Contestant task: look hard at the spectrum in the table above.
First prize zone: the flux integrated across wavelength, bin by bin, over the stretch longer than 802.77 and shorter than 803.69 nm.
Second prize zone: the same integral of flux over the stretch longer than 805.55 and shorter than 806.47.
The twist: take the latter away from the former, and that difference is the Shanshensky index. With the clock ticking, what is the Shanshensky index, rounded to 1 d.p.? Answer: 0.0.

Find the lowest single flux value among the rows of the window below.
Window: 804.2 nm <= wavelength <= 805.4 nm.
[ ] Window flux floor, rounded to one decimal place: 21.3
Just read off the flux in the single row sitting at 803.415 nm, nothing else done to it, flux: 21.2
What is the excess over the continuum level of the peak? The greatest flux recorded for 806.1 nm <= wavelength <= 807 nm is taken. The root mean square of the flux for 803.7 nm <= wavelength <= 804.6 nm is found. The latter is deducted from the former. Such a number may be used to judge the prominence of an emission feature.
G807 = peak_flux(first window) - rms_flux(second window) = -0.48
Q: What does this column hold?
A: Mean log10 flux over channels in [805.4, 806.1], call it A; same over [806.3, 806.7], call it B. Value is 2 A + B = 3.96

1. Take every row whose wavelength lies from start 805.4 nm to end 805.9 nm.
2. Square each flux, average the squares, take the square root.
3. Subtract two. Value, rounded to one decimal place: 19.2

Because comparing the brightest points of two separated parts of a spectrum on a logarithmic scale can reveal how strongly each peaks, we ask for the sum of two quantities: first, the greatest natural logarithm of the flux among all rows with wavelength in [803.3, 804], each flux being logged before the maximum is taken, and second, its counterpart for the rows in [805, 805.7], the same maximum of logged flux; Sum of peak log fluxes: 6.17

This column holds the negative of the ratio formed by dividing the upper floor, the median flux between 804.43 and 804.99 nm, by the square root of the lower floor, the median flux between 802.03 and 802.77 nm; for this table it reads -4.69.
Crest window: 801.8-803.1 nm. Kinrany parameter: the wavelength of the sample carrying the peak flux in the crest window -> 802.676 nm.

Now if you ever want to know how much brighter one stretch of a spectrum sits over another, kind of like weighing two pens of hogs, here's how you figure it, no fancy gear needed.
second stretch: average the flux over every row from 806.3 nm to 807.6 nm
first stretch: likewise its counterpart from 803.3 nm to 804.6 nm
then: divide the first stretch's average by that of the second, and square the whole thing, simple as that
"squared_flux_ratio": 1.09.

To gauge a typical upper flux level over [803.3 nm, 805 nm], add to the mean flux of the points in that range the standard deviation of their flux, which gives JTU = 21.5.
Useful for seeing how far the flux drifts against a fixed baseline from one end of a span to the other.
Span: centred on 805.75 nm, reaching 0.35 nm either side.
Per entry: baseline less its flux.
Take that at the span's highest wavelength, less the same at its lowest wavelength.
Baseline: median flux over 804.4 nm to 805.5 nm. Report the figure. 1.6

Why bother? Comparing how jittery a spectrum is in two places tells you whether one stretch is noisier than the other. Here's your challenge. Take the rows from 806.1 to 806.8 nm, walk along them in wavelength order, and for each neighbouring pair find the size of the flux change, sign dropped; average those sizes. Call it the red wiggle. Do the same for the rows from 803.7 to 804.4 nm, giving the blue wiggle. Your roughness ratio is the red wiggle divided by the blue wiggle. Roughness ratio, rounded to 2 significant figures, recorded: 1.5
